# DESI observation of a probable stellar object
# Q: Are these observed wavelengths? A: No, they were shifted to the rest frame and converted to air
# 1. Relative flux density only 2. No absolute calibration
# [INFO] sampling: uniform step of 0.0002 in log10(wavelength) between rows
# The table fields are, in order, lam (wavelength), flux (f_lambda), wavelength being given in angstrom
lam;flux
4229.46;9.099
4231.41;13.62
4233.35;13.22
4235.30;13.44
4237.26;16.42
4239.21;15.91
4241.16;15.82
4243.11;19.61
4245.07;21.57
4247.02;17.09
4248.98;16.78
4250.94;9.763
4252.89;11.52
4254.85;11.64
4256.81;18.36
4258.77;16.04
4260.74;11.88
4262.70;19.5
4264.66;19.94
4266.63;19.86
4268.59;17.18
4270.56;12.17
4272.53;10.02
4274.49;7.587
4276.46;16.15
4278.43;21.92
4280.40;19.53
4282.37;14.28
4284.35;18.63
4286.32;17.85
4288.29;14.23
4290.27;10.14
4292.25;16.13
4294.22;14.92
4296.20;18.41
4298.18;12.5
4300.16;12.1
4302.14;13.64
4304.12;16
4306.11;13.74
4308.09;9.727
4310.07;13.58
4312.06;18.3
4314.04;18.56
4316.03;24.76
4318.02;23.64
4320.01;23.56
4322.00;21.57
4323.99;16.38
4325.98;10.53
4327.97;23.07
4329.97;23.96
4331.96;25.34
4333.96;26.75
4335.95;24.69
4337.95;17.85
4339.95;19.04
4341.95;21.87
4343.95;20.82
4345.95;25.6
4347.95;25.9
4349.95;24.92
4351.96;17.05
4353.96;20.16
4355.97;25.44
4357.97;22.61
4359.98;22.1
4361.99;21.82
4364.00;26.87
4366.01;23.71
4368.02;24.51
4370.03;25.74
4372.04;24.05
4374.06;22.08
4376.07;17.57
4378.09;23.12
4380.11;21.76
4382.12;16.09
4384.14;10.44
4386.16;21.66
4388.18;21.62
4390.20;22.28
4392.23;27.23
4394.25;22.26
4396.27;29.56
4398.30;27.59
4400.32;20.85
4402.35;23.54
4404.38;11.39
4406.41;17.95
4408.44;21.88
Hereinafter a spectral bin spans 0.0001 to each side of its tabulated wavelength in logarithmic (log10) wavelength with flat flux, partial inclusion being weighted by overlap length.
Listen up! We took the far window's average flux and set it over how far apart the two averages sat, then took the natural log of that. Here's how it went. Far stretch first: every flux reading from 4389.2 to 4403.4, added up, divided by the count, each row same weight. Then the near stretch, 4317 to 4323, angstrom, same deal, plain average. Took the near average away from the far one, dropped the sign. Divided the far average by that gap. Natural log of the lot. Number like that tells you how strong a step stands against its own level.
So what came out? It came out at 2.6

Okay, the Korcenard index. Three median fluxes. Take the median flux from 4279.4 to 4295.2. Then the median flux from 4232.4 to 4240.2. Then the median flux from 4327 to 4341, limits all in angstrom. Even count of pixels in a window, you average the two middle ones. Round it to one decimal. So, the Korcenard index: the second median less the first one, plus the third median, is 23.1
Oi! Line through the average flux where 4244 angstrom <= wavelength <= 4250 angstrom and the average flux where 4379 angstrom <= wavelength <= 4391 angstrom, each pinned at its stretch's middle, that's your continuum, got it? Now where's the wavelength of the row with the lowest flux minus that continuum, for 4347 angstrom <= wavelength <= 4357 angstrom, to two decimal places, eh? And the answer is 4351.96 angstrom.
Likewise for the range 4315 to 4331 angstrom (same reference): 4325.98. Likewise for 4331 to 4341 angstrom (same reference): 4337.95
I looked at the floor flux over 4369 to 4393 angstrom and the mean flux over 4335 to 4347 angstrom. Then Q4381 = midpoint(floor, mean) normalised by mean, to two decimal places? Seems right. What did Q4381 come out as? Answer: 0.74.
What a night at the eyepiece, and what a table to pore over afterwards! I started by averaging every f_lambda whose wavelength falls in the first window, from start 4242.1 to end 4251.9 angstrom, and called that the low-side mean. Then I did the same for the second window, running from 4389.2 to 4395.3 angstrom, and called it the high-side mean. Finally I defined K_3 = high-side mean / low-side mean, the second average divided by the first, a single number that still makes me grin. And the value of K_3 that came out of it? 1.41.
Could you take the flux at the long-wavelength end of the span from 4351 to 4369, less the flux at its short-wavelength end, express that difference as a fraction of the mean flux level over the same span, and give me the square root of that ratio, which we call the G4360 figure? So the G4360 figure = 0.57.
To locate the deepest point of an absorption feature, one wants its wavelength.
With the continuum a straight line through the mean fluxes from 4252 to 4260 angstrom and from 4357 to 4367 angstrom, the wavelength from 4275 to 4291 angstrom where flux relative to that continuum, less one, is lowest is 4290.27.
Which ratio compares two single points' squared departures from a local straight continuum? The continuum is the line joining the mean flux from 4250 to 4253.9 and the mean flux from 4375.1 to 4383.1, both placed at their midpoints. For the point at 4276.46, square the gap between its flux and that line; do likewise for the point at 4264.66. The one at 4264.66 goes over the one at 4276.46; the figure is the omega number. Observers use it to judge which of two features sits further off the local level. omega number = 5.0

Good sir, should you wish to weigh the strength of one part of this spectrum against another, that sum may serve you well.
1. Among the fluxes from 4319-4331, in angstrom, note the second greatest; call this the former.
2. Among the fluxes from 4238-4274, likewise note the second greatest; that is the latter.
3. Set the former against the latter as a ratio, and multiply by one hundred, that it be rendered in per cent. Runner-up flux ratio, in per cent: 118.2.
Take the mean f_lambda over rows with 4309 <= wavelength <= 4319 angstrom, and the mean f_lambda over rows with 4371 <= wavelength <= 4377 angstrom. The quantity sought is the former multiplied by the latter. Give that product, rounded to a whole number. 420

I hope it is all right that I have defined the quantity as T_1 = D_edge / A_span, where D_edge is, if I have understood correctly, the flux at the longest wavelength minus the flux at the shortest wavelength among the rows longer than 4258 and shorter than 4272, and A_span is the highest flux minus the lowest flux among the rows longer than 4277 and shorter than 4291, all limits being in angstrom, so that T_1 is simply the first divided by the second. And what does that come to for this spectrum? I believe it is -0.33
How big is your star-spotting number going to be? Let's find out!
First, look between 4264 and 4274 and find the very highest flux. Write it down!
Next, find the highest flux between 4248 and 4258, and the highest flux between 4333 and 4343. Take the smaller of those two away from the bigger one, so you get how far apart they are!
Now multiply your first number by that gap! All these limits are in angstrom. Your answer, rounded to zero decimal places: 167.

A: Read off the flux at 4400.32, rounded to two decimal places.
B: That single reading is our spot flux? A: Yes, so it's 20.85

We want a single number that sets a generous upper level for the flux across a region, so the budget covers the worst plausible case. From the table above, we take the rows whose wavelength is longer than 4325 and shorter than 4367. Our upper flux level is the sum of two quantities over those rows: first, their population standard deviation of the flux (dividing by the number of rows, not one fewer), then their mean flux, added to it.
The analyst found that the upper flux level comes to 26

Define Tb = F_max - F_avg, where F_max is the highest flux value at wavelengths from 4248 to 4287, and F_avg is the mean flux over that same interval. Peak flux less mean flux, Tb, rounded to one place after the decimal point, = 6.4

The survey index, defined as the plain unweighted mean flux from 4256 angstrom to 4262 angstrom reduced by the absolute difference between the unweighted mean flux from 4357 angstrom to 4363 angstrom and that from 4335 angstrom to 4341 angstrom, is 14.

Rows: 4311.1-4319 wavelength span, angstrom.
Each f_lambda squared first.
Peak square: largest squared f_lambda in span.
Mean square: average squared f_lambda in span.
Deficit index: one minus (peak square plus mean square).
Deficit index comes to -1075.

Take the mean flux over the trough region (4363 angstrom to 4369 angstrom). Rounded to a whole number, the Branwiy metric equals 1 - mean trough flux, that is -24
